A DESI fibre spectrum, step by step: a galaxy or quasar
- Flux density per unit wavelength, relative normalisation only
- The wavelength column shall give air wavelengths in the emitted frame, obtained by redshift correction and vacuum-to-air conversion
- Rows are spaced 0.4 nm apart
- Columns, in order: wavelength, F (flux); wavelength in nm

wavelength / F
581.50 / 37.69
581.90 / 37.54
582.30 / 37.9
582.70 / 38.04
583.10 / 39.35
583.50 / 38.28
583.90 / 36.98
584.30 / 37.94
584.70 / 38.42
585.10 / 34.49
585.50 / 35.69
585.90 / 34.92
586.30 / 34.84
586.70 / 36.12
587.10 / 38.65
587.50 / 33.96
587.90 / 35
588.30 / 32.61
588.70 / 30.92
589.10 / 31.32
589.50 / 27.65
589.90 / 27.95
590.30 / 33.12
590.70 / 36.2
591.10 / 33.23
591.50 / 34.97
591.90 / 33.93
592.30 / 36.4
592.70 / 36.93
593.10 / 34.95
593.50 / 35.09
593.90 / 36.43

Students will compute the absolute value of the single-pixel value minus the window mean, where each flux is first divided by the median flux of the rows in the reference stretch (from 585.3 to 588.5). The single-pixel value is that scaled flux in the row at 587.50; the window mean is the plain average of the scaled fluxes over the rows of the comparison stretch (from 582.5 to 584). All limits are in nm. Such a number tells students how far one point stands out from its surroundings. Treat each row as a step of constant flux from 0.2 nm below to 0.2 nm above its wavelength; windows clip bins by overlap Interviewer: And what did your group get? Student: 0.12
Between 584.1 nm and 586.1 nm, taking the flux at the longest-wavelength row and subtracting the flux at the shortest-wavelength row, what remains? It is -3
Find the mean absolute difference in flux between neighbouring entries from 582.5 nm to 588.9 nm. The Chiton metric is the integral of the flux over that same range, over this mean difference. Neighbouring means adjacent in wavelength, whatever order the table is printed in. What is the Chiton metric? 140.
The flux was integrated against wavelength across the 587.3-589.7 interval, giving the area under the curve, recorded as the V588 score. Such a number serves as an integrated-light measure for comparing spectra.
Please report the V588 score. 76.6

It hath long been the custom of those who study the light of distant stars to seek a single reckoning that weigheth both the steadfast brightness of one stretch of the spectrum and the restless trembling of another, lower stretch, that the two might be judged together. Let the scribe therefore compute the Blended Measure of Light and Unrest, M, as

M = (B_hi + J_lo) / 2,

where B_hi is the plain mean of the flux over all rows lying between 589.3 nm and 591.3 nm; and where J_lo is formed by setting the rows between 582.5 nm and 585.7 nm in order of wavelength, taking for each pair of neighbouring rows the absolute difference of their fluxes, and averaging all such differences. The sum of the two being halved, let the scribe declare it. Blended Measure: 16.5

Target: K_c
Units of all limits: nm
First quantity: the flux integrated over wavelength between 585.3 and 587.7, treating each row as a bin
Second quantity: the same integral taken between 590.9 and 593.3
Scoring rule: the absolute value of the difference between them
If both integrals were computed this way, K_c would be 1.5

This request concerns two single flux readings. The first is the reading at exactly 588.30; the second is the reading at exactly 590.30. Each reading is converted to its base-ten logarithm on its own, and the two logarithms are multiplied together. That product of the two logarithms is 2.30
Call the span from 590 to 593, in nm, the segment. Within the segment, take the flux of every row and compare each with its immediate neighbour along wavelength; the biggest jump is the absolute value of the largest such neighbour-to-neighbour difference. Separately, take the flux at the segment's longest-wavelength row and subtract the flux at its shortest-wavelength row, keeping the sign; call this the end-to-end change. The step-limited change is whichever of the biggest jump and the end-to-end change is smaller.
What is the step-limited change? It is 3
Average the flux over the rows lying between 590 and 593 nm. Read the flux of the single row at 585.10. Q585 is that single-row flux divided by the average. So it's 0.99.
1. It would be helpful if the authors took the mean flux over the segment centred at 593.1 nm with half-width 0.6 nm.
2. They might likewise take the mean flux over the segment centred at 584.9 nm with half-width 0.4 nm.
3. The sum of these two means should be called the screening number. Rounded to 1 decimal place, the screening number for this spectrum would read 72.1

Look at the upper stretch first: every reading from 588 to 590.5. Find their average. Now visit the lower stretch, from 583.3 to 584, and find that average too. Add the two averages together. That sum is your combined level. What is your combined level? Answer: 68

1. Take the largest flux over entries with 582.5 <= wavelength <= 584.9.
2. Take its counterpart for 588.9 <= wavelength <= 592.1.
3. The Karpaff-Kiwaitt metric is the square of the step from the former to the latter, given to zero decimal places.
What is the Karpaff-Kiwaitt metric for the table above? 10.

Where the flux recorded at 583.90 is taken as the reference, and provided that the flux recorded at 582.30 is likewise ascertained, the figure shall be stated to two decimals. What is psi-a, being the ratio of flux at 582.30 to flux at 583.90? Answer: 1.02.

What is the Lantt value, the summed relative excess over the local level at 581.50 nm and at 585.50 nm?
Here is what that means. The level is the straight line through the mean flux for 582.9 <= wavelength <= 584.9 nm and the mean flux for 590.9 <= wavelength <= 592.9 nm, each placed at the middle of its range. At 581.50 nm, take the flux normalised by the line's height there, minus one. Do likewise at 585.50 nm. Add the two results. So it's -0.09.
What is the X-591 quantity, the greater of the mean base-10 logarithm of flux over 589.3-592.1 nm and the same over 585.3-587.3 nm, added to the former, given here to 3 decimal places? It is 3.065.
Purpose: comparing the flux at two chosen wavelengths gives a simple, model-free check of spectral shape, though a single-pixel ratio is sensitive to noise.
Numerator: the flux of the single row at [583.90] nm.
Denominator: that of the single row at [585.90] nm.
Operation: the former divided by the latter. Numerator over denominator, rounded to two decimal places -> 1.06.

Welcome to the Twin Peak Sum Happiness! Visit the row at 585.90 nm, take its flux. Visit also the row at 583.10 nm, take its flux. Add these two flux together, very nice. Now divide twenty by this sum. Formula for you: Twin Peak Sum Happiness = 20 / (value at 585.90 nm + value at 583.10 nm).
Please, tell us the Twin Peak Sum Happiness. 0.269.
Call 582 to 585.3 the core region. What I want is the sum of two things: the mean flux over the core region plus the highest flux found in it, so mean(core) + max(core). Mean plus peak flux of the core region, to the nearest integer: 77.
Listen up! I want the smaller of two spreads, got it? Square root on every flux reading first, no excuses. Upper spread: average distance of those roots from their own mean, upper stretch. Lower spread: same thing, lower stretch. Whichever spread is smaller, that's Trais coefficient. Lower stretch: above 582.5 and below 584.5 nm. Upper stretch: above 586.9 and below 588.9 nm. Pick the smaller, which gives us 0.045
